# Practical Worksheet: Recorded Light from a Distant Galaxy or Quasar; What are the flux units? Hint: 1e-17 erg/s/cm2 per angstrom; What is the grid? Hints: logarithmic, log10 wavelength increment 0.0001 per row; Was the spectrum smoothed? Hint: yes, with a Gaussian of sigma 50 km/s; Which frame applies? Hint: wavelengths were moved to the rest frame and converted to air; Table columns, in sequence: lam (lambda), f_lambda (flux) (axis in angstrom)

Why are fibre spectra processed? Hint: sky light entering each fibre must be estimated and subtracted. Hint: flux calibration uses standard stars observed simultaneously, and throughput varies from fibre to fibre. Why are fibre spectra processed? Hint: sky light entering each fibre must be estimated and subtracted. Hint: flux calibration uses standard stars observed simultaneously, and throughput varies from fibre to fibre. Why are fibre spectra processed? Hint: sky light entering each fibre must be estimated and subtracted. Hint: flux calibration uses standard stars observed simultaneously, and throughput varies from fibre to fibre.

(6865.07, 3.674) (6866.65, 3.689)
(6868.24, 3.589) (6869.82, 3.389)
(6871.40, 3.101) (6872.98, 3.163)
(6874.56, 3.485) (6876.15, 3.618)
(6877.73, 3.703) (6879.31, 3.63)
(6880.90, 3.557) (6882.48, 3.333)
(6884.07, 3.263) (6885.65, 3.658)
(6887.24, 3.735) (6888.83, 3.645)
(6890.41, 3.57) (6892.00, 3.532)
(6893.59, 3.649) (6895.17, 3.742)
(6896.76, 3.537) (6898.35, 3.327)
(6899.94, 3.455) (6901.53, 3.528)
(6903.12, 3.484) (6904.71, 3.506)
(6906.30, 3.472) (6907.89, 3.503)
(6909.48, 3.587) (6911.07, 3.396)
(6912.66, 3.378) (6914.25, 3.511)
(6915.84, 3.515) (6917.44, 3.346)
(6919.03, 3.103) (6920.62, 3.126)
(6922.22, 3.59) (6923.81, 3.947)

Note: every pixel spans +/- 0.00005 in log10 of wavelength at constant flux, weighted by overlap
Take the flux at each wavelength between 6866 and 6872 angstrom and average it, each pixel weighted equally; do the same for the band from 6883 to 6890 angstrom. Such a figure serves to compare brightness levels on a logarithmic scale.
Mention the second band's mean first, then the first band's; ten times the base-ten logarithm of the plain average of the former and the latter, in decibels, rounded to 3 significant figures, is 5.45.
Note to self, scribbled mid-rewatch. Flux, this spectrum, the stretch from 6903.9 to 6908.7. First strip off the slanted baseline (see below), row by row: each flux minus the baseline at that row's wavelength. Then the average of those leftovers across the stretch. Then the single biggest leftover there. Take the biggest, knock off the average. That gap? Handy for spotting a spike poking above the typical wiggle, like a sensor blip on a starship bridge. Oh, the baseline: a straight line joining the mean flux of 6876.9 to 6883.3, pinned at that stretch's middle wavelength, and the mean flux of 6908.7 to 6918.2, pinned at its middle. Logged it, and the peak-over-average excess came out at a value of 0.014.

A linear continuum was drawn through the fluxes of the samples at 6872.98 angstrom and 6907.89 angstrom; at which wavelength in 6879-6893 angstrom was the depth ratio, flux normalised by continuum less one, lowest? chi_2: 6884.07 angstrom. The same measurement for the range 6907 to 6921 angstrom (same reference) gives 6919.03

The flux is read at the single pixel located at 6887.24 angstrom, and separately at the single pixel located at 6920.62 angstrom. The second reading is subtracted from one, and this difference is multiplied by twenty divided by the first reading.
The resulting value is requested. -11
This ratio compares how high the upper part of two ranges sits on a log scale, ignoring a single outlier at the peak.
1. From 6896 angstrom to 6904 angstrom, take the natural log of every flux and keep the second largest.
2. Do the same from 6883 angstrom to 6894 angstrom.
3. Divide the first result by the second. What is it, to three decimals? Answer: 0.972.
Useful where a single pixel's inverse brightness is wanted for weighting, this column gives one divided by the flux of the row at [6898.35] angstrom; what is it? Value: 0.301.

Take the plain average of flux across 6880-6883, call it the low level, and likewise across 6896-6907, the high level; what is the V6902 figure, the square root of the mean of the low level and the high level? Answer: 1.86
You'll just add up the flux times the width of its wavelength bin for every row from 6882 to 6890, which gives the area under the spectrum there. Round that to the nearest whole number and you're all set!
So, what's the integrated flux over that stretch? 28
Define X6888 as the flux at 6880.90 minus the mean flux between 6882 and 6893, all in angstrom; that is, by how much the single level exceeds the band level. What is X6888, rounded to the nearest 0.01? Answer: 0.02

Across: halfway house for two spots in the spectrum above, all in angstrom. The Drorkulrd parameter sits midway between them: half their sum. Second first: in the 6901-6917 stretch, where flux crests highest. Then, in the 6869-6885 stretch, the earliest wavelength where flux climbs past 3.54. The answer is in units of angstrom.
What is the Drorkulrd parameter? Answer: 6892.8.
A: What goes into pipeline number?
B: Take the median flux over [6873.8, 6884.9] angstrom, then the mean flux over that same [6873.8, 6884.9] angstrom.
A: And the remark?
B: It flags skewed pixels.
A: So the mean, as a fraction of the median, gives 0.99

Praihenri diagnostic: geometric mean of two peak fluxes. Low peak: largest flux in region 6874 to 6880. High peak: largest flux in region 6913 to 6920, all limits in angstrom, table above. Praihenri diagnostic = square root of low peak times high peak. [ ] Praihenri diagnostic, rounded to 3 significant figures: 3.61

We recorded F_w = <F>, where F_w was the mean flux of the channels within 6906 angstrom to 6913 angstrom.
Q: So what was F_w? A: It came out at 3.47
